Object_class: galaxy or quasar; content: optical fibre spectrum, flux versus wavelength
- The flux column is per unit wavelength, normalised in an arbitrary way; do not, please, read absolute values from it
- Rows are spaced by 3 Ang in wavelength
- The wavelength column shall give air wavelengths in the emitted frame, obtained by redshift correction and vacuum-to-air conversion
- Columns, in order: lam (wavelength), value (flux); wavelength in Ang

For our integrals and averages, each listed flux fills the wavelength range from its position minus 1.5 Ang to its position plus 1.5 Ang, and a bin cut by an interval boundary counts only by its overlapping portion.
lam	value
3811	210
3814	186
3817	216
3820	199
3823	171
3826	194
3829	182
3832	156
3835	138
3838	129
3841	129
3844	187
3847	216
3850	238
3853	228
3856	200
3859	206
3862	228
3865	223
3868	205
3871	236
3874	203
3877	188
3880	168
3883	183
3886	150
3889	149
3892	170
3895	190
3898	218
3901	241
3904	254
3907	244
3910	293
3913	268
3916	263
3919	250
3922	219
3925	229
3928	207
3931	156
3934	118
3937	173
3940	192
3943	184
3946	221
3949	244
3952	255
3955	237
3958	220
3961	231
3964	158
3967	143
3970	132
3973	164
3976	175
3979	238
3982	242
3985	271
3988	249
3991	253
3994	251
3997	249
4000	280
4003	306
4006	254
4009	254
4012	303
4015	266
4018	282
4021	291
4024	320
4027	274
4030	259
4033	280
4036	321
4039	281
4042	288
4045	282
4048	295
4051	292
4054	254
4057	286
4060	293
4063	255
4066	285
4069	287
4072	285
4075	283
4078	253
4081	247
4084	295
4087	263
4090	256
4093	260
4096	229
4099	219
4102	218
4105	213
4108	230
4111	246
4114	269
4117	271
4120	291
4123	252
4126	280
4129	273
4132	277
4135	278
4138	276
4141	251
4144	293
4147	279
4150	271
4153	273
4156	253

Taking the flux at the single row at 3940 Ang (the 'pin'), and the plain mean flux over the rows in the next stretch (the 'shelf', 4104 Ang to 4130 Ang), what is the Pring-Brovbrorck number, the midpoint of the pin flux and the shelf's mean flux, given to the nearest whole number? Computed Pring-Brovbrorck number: 225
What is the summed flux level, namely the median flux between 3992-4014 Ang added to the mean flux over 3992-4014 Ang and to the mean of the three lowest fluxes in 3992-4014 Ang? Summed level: 776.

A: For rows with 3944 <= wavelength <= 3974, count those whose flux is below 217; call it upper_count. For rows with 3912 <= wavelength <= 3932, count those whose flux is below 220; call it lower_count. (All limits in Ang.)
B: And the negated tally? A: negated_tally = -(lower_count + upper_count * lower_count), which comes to -15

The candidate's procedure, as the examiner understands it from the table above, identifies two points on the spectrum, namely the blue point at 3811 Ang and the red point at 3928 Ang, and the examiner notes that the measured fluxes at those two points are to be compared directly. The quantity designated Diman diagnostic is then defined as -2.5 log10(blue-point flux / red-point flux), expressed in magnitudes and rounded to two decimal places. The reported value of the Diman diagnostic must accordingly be -0.02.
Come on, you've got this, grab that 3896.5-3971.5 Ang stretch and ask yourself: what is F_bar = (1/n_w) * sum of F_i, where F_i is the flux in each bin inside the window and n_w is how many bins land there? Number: 214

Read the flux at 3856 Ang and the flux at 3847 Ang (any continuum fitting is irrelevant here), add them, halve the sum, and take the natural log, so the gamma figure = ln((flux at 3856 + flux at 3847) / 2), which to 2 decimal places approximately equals 5.34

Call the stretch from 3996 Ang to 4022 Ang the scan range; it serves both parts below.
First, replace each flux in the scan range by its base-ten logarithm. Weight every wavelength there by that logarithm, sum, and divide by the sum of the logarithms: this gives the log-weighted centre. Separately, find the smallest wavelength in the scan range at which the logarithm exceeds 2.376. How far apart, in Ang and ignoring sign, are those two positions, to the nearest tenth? 12.0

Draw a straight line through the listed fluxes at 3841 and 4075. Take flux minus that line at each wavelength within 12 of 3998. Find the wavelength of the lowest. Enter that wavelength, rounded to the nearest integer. 4009 Ang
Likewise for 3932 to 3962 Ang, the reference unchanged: 3934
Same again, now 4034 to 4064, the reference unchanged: 4063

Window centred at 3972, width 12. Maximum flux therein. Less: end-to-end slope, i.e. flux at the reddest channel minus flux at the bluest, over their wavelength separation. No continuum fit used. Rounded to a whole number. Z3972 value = 171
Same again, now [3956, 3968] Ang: 240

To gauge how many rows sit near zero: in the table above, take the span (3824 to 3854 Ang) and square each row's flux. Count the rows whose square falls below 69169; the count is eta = 10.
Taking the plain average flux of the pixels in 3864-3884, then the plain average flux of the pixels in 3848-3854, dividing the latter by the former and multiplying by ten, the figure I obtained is 11.6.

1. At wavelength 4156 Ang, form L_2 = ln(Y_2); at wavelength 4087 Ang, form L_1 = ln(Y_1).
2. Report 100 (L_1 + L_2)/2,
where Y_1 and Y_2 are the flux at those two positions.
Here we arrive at 555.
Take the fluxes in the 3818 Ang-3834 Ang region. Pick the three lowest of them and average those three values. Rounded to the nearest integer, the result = 170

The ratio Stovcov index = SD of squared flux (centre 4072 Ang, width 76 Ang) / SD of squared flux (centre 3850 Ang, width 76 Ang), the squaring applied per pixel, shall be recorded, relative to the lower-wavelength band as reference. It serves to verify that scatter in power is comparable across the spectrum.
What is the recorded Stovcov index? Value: 1.3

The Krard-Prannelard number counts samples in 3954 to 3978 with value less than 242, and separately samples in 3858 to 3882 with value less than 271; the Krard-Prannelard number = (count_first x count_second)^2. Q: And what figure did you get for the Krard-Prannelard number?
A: 4096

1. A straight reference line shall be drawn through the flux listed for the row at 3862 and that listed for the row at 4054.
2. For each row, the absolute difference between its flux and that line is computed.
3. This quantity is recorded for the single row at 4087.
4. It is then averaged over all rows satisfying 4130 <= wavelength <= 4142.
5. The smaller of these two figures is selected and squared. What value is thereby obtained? 21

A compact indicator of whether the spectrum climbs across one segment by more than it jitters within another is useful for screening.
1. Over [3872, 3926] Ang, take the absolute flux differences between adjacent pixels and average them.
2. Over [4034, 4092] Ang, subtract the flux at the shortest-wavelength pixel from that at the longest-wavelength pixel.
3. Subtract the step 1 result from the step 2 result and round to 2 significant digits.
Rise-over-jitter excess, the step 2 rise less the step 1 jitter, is -85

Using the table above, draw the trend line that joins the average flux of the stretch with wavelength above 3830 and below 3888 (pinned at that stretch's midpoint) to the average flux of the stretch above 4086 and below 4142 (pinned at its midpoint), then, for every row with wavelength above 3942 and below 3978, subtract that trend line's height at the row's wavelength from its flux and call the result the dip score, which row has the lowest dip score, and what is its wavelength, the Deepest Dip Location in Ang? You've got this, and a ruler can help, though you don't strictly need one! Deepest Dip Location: 3970 Ang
